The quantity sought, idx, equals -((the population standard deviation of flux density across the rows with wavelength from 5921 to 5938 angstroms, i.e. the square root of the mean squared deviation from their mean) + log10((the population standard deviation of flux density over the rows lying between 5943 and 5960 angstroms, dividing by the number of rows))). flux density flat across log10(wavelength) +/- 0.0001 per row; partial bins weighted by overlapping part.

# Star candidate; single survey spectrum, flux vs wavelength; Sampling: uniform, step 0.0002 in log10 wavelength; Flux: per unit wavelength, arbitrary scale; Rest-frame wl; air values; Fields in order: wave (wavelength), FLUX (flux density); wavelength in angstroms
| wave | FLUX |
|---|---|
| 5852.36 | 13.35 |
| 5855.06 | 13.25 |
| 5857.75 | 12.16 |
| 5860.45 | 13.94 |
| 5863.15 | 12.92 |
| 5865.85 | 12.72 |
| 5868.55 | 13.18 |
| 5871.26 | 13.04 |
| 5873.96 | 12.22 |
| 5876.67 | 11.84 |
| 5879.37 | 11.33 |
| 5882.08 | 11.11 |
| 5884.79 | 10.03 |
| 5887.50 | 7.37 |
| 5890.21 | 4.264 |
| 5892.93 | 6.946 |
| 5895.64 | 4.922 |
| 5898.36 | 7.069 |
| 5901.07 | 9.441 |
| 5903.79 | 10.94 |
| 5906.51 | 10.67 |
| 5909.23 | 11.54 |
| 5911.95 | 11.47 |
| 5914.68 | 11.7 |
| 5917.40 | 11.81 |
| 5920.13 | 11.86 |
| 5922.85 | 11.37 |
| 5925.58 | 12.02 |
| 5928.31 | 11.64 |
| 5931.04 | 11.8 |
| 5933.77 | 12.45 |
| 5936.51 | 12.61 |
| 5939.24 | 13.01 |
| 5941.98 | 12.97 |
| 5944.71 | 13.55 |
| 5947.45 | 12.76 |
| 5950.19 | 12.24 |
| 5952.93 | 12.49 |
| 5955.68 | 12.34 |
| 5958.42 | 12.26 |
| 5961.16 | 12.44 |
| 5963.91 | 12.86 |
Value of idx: -0.1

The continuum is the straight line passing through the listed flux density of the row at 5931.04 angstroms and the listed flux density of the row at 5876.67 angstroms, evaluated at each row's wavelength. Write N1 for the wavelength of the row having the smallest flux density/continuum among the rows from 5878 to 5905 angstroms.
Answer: 5890.21 angstroms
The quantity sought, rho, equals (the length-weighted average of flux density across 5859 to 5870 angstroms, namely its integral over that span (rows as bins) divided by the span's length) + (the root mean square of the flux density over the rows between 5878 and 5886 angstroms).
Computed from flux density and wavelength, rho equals 24.0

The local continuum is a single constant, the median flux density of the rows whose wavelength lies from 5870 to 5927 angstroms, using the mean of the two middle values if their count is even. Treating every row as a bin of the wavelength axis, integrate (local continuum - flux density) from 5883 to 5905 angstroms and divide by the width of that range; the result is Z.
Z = 3.7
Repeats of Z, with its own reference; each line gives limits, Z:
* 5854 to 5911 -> 0.8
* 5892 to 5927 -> 1.2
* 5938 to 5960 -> -1.4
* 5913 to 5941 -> -0.7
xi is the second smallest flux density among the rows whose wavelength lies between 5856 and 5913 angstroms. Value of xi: 4.922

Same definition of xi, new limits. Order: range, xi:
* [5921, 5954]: 11.64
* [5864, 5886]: 11.11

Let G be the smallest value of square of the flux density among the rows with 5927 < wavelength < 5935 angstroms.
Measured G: 135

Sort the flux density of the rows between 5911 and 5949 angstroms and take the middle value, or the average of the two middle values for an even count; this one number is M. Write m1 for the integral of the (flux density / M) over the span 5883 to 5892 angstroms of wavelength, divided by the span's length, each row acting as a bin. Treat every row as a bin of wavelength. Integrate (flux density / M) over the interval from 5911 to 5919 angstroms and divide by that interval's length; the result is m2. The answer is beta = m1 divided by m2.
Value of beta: 0.63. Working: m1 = 0.62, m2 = 0.98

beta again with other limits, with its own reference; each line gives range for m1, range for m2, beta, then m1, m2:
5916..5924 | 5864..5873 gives 0.90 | 0.98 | 1.08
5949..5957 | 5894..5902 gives 1.76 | 1.03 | 0.59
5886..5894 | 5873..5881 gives 0.53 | 0.52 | 0.98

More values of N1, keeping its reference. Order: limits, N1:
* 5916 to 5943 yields 5922.85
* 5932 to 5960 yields 5950.19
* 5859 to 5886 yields 5884.79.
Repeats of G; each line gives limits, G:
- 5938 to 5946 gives 168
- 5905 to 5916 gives 114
